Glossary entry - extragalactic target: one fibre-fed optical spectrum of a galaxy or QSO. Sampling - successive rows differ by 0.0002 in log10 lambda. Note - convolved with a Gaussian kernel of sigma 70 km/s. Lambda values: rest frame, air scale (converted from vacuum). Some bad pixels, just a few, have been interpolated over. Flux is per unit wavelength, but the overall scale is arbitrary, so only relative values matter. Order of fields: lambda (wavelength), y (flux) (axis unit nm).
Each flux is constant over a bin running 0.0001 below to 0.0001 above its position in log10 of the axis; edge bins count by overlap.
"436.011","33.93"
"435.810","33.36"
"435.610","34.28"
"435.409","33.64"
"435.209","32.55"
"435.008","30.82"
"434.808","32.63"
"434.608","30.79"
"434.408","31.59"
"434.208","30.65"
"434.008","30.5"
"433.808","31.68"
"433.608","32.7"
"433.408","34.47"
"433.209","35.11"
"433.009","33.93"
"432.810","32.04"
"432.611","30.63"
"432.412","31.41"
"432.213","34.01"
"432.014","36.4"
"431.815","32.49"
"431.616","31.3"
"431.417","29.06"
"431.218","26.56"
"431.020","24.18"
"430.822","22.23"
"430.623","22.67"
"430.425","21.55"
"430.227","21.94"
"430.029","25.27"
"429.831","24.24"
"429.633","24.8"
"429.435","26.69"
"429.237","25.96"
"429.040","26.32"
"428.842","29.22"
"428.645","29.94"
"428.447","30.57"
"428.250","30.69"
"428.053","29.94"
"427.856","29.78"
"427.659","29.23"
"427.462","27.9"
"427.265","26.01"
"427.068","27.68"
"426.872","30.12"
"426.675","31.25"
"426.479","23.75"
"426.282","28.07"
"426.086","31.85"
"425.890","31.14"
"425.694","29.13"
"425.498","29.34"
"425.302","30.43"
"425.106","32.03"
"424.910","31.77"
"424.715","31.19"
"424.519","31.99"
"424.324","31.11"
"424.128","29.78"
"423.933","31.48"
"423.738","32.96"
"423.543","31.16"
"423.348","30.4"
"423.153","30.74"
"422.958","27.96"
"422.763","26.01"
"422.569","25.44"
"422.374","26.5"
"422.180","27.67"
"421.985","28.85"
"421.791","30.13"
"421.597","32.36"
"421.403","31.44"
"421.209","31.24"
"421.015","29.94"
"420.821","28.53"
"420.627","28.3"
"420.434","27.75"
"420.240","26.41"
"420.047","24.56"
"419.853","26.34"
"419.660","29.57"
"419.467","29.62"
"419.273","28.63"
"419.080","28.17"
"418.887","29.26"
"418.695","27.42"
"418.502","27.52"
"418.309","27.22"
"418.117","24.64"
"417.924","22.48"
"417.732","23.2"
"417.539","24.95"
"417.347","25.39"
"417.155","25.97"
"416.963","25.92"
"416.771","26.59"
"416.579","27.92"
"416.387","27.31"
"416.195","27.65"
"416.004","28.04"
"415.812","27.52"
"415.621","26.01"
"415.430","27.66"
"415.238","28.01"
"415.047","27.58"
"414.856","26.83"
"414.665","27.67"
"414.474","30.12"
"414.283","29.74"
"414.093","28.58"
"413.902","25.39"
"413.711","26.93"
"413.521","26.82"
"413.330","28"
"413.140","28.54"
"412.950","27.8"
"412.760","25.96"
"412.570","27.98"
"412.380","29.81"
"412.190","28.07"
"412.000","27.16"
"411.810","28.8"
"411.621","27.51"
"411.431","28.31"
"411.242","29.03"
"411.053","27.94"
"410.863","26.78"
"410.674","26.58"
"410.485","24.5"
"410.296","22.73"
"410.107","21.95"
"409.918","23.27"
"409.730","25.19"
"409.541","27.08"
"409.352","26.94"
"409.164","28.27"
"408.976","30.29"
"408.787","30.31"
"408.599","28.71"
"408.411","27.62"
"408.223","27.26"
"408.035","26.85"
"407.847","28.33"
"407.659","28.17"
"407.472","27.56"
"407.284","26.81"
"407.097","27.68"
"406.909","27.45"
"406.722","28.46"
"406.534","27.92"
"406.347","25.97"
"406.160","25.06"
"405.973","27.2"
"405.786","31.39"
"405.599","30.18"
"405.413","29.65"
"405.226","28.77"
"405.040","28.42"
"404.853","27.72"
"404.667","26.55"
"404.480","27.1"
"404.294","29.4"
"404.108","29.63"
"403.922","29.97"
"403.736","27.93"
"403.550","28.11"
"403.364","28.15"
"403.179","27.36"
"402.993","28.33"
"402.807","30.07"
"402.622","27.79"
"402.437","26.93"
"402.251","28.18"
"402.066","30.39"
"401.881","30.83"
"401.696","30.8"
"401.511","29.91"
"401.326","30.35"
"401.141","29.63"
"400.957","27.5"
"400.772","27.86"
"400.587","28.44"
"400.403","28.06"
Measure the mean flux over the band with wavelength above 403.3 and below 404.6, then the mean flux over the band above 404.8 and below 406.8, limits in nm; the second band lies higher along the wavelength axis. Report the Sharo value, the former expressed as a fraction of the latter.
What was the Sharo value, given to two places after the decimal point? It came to 1.01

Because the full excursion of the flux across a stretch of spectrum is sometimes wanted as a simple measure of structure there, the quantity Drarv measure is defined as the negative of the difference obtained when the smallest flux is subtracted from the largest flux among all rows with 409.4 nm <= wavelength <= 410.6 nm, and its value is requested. -5.1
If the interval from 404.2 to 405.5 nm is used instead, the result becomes -3.1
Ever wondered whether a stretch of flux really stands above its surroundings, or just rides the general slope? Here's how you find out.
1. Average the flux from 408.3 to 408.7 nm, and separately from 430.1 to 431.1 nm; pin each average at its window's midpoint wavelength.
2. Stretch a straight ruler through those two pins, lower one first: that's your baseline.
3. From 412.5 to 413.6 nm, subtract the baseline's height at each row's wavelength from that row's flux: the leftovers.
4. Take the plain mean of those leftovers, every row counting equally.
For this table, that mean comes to 0.5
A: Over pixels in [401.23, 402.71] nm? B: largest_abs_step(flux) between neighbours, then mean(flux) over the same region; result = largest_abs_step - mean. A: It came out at -27.2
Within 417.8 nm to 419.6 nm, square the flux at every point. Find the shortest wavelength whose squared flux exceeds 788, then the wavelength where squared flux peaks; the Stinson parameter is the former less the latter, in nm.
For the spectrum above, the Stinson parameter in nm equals -0.58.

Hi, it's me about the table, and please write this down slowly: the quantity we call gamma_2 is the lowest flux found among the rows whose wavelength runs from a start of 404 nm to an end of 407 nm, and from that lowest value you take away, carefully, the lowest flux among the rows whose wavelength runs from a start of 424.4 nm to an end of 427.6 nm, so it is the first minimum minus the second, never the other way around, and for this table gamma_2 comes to 1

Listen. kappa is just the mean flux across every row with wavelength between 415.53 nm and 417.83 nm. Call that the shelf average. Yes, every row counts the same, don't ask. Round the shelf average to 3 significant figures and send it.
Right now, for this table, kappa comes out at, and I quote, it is 26.4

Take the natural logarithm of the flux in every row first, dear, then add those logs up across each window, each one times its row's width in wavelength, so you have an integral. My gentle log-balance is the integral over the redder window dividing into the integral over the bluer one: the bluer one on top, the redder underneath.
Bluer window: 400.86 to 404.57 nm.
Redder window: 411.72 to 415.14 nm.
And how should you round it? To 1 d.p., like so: 1.1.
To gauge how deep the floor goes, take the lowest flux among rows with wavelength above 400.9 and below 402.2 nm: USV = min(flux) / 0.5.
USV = 55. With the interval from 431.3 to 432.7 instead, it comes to 58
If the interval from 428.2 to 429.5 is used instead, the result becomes 52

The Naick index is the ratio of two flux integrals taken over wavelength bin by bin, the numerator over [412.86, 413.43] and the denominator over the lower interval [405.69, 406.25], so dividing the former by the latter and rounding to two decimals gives 1.03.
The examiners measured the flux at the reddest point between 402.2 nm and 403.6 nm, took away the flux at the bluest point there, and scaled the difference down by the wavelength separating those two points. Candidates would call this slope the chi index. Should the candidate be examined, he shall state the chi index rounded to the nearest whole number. 0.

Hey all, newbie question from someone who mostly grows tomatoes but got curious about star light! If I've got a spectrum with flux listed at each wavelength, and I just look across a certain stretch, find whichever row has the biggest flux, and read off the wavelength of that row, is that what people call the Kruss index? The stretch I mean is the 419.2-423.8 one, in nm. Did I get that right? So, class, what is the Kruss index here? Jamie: 423.738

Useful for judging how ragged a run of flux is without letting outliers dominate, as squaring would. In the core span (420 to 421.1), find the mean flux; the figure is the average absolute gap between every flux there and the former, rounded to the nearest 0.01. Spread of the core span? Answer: 1.40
